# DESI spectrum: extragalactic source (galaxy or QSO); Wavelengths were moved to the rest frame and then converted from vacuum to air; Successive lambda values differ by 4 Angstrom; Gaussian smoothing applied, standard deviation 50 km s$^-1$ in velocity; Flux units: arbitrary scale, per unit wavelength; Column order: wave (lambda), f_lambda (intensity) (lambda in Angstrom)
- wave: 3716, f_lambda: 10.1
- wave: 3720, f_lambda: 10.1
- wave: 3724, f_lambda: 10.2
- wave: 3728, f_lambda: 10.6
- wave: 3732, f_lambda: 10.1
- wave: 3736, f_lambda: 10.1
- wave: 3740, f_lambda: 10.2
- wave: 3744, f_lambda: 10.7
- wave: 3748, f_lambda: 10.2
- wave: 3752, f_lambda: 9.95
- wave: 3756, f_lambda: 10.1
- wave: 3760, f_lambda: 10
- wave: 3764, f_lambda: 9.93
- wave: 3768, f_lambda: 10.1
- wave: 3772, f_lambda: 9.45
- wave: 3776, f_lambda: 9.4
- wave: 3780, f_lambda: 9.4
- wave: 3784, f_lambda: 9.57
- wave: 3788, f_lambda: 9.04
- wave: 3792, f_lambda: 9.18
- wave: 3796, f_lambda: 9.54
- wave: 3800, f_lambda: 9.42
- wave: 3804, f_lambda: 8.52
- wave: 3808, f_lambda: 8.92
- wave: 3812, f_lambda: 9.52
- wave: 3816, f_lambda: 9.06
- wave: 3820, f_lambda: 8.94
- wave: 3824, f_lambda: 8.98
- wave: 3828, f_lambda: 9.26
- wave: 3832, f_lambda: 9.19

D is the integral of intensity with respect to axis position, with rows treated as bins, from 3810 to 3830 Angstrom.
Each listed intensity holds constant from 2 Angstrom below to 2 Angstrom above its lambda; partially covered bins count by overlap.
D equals 183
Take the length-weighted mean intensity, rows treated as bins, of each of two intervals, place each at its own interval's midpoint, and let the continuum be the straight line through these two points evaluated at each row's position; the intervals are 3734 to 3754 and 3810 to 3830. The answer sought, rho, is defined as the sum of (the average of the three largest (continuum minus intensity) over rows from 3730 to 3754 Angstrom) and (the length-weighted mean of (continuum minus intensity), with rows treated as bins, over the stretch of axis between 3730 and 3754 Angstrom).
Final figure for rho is 0.29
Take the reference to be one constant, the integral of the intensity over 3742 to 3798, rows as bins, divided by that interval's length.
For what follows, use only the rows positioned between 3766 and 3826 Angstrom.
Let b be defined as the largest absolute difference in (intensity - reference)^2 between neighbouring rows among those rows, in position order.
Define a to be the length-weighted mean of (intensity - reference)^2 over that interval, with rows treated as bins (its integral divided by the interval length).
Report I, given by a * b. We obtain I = 0.5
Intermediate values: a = 0.37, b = 1.4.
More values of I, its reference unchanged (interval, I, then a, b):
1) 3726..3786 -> 0.1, 0.20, 0.7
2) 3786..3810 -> 0.8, 0.54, 1.4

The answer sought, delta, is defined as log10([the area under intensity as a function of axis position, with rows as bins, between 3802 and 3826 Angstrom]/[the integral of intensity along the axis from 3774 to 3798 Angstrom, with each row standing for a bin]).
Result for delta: -0.02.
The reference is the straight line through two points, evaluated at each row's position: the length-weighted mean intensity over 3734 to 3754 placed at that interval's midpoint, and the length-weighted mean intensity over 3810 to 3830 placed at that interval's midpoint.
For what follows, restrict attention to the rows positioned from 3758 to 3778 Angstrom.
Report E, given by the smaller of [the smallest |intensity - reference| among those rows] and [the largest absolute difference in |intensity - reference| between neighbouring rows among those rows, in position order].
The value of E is 0.003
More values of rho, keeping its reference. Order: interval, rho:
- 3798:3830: 0.65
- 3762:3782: 0.54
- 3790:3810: 0.86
